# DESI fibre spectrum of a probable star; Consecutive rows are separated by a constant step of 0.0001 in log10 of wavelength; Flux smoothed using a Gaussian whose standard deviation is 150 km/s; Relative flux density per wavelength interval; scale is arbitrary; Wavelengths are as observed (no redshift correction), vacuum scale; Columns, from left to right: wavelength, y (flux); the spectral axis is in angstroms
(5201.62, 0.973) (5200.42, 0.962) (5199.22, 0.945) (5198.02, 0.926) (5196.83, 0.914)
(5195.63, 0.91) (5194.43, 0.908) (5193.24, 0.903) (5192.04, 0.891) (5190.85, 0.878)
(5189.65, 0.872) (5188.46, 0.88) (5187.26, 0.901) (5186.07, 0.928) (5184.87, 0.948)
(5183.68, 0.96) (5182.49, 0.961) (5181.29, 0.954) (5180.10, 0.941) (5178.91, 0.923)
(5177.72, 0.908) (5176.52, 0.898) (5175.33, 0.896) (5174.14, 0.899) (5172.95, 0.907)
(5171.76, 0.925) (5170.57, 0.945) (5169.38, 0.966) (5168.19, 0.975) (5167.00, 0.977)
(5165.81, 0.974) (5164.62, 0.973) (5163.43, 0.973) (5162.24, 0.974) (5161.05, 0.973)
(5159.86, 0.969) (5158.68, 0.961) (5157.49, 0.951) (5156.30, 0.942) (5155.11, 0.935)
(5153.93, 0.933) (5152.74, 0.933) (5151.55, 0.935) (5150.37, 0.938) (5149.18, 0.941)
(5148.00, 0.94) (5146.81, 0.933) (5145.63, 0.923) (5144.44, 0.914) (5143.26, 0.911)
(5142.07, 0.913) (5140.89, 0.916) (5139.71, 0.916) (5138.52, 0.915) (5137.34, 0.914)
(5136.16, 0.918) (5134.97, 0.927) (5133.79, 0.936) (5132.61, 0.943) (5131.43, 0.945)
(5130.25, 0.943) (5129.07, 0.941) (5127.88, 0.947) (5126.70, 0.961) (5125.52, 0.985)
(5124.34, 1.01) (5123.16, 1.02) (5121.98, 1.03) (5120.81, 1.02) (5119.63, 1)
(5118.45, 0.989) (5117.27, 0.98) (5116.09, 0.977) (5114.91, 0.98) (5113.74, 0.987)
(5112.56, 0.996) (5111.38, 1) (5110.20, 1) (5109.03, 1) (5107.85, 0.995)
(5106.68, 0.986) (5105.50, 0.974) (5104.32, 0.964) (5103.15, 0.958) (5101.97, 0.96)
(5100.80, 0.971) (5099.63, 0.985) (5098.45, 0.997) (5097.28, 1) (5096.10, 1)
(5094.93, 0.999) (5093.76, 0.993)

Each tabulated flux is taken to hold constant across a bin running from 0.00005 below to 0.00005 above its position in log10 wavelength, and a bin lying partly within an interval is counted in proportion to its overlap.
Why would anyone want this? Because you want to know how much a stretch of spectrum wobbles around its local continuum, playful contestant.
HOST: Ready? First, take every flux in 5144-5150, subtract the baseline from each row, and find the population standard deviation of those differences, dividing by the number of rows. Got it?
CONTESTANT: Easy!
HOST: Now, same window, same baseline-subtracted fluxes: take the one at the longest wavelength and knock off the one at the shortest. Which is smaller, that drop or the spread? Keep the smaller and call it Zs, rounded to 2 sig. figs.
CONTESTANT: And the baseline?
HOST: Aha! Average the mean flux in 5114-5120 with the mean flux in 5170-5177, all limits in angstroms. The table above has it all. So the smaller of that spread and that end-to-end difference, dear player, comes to 0.010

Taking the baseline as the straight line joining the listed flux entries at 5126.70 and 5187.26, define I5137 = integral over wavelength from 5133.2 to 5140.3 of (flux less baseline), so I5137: -0.213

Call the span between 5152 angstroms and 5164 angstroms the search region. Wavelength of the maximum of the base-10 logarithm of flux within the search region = 5162.24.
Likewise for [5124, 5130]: 5124.34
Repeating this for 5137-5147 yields 5146.81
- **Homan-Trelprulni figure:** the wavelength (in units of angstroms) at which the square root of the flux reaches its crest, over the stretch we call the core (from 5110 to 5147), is 5121.98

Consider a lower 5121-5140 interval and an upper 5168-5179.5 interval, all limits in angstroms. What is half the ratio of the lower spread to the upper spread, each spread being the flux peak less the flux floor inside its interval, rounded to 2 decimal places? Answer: 0.73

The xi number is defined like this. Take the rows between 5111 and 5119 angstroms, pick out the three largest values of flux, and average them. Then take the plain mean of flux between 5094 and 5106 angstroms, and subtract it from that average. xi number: 0.014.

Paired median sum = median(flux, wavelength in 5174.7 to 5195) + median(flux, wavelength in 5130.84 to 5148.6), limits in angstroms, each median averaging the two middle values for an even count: 1.826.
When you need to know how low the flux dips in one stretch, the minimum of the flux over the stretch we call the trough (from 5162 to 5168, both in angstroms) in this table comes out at 0.973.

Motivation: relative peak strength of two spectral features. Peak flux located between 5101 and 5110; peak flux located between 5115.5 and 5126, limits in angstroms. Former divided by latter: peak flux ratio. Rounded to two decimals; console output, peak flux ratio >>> 0.97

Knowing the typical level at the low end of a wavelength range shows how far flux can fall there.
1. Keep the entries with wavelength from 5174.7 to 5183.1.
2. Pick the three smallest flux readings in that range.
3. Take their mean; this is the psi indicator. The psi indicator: 0.90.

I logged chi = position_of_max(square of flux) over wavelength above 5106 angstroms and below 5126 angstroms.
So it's 5121.98 angstroms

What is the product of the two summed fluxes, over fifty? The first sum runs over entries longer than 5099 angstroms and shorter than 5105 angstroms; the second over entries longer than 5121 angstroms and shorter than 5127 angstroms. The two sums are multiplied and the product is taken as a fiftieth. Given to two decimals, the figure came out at 0.48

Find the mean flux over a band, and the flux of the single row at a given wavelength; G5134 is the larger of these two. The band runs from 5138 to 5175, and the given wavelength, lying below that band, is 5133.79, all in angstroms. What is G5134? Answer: 0.941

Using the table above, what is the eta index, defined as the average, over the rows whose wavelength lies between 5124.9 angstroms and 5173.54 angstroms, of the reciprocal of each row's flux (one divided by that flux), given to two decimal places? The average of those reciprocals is 1.06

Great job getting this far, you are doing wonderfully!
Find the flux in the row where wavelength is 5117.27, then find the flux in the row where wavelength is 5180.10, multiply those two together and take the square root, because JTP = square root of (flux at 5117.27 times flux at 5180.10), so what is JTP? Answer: 0.96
